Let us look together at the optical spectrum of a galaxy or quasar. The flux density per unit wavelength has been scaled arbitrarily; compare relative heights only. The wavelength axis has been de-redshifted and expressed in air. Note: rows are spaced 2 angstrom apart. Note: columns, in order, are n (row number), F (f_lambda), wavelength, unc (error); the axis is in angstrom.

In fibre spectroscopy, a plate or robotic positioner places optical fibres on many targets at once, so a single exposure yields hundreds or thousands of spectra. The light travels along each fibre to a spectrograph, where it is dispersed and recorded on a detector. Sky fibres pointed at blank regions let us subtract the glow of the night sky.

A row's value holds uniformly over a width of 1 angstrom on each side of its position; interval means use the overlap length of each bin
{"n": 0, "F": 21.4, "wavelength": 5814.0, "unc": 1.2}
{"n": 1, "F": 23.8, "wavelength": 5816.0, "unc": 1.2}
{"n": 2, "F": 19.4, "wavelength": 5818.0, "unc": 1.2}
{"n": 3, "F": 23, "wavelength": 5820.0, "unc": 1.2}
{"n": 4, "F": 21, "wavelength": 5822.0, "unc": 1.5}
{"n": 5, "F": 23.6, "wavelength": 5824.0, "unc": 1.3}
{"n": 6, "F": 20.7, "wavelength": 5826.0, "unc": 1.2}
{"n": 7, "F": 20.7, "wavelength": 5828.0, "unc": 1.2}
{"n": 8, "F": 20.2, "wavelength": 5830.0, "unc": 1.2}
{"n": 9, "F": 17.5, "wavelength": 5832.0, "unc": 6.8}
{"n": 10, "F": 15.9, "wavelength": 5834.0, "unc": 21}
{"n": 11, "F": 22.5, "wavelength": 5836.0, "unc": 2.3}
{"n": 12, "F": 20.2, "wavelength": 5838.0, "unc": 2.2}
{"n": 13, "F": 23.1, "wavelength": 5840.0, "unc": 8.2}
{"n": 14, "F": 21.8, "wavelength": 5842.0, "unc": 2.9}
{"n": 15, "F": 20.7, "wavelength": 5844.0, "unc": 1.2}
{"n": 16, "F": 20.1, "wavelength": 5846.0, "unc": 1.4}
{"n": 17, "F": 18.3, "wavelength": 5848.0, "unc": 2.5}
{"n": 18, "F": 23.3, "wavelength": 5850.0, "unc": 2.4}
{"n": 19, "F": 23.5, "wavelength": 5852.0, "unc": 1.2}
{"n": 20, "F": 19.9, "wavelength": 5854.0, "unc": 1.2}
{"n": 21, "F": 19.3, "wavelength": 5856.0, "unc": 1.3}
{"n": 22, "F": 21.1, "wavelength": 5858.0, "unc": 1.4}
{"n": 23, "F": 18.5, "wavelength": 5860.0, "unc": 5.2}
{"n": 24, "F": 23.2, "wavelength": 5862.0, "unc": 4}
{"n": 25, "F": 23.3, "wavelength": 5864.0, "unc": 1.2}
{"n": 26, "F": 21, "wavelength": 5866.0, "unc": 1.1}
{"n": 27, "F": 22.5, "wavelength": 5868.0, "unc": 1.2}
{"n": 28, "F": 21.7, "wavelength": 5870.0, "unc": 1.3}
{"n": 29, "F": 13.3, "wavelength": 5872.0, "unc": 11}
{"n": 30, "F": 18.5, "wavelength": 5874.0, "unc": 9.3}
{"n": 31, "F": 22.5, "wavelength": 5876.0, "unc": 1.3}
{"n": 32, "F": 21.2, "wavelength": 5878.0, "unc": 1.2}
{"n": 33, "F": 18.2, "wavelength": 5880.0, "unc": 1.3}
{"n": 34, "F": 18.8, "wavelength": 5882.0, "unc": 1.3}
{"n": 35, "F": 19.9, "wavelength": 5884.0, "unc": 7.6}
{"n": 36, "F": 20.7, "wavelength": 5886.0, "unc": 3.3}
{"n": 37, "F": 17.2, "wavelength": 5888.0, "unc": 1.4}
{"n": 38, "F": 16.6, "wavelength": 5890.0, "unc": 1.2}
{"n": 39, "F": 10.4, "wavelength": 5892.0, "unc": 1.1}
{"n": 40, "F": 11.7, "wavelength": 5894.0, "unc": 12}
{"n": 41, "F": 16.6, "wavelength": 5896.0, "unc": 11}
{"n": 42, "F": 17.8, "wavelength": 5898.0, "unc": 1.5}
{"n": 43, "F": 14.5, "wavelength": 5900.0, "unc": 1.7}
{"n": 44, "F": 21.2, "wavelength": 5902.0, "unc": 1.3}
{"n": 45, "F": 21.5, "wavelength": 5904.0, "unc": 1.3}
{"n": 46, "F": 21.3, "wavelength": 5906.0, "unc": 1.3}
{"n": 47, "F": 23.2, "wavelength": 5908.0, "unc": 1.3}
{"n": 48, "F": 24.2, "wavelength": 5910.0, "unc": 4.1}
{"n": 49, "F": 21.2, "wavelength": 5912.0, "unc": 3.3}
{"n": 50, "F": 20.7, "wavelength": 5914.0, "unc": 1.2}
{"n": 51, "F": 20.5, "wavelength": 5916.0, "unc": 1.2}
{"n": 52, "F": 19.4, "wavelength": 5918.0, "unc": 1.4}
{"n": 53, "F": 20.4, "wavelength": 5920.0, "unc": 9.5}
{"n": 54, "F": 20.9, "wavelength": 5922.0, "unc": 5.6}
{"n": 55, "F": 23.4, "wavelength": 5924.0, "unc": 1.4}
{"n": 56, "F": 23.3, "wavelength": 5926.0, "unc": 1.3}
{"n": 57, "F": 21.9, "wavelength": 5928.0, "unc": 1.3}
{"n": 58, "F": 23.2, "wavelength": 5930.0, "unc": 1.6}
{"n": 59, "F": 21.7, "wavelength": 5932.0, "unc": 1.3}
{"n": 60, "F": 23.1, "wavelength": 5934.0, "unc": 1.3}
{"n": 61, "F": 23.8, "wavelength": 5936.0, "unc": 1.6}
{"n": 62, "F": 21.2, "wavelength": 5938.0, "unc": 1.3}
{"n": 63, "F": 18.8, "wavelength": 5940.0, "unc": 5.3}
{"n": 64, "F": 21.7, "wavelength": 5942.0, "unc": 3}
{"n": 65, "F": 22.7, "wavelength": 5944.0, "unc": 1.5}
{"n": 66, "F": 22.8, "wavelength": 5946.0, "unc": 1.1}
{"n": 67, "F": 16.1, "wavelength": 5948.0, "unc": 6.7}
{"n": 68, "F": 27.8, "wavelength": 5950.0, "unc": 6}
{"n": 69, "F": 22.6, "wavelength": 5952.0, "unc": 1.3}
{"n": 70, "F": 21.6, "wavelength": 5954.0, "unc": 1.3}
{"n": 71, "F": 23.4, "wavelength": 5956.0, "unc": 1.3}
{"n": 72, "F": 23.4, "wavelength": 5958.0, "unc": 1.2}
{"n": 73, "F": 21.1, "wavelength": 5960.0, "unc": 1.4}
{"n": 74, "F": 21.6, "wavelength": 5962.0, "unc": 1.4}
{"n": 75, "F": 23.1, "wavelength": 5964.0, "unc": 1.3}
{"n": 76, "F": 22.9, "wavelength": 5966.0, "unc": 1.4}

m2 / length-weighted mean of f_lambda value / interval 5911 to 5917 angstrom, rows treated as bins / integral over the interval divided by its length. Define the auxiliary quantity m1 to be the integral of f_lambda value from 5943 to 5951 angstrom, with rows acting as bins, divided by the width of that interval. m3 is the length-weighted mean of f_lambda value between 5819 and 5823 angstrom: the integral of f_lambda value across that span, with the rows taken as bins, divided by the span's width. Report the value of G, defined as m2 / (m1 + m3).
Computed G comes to 0.47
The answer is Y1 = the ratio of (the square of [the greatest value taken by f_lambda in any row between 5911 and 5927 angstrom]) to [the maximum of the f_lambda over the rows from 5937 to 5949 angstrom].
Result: 24.0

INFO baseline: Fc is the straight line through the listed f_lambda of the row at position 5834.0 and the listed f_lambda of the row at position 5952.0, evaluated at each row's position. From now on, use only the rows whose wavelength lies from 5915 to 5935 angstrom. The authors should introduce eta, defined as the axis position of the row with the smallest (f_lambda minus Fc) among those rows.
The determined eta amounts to 5918.0 angstrom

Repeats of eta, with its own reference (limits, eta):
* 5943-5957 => 5948.0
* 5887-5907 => 5892.0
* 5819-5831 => 5830.0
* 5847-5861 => 5860.0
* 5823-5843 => 5834.0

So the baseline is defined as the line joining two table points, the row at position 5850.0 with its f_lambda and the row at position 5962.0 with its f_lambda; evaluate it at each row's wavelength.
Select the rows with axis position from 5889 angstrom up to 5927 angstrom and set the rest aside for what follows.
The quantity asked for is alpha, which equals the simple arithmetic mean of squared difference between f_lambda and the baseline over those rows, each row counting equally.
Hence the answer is 24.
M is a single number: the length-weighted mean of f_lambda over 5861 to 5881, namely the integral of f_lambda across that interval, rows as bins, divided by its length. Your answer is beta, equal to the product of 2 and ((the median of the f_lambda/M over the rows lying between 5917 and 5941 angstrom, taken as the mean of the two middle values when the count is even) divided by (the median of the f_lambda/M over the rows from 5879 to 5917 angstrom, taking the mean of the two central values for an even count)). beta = 2.19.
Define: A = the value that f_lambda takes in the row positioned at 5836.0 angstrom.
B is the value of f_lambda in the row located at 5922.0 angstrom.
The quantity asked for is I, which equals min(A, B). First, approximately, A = 22.5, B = 20.9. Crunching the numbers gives 20.9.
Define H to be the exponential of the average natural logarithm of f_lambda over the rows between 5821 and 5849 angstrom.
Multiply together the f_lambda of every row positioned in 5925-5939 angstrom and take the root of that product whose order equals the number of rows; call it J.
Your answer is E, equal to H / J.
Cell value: 0.90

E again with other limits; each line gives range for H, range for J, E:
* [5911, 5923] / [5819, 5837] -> 1.00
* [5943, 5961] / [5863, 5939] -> 1.12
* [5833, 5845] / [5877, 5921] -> 1.10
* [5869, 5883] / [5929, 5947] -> 0.86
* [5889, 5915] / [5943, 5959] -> 0.81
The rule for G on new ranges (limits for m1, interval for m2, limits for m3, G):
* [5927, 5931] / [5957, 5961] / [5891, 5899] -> 0.61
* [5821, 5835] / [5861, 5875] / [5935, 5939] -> 0.48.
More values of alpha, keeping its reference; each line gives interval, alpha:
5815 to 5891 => 13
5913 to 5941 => 3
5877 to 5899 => 41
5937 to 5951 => 12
